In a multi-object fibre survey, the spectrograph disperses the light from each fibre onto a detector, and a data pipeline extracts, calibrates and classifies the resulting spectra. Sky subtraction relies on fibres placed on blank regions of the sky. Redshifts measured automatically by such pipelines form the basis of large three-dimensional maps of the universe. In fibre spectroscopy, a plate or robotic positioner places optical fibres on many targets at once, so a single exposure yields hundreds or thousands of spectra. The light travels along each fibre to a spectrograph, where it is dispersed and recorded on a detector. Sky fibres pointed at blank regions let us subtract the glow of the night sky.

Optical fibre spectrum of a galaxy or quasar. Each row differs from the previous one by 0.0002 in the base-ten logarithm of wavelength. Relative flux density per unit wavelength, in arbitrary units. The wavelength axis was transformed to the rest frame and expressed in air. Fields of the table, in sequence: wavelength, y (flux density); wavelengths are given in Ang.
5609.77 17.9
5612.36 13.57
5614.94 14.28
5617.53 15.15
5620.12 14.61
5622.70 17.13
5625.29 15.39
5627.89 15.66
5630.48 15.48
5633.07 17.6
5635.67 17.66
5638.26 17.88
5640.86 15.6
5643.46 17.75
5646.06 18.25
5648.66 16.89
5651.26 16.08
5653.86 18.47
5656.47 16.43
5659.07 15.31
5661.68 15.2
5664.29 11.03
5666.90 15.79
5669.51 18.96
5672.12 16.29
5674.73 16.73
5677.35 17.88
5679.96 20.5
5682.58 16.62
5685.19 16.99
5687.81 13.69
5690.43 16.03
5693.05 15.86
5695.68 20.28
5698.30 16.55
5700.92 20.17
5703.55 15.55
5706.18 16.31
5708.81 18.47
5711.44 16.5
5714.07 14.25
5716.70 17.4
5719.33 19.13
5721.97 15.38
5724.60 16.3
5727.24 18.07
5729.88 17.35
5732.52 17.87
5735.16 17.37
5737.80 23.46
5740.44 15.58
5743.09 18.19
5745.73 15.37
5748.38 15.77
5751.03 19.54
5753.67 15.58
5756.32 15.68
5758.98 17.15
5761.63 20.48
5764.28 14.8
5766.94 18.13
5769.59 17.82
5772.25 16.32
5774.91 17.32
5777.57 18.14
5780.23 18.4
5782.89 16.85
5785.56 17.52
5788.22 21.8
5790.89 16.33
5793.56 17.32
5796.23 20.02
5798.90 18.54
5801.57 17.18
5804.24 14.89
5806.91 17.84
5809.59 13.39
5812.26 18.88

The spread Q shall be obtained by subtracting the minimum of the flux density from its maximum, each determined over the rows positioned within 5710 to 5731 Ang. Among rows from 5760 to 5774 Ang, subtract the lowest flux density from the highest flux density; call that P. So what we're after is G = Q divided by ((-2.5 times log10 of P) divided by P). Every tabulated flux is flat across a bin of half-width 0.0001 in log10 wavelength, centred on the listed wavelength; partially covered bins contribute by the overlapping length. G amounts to -15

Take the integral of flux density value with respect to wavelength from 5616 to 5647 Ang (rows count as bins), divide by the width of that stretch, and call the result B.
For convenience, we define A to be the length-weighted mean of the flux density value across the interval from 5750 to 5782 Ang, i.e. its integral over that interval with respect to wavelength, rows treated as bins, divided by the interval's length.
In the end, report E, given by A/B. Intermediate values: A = 17.4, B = 16.5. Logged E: 1.06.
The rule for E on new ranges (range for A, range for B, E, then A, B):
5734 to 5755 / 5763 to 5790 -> 1.00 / 17.6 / 17.7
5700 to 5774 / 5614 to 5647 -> 1.06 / 17.3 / 16.3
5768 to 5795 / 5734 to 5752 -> 1.00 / 17.8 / 17.9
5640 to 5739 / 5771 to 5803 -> 0.95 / 17.0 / 18.0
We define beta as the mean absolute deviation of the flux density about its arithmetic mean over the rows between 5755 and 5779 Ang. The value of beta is 1.2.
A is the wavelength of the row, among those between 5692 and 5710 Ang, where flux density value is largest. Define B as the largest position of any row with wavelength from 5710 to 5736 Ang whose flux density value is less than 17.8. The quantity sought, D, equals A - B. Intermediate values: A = 5695.68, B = 5735.16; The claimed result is -39.5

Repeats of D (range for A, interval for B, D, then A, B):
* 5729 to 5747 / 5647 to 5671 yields 70.9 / 5737.80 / 5666.90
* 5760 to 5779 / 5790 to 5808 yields -42.6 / 5761.63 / 5804.24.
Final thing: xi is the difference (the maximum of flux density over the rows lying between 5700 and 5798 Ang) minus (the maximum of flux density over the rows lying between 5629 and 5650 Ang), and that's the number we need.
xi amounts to 5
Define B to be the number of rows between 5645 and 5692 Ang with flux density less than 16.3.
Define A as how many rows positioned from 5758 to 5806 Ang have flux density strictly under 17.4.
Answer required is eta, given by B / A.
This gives 0.9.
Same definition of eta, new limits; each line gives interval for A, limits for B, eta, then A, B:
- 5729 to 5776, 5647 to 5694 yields 0.8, 11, 9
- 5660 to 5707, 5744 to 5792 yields 0.4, 13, 5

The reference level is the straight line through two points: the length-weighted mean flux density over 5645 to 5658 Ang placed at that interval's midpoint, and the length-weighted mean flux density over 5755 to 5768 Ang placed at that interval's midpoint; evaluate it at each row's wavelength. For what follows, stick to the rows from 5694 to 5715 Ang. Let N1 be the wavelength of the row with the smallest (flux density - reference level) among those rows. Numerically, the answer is 5714.07 Ang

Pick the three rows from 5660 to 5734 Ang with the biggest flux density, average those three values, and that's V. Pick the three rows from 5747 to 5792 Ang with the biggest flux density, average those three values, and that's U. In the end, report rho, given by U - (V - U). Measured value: 21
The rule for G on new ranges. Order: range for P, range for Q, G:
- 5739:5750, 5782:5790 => -12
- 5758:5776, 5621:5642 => -7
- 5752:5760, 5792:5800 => -9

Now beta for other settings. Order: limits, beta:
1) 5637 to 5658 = 0.9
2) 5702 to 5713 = 0.9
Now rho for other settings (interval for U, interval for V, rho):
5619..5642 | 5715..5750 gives 15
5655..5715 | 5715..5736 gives 22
